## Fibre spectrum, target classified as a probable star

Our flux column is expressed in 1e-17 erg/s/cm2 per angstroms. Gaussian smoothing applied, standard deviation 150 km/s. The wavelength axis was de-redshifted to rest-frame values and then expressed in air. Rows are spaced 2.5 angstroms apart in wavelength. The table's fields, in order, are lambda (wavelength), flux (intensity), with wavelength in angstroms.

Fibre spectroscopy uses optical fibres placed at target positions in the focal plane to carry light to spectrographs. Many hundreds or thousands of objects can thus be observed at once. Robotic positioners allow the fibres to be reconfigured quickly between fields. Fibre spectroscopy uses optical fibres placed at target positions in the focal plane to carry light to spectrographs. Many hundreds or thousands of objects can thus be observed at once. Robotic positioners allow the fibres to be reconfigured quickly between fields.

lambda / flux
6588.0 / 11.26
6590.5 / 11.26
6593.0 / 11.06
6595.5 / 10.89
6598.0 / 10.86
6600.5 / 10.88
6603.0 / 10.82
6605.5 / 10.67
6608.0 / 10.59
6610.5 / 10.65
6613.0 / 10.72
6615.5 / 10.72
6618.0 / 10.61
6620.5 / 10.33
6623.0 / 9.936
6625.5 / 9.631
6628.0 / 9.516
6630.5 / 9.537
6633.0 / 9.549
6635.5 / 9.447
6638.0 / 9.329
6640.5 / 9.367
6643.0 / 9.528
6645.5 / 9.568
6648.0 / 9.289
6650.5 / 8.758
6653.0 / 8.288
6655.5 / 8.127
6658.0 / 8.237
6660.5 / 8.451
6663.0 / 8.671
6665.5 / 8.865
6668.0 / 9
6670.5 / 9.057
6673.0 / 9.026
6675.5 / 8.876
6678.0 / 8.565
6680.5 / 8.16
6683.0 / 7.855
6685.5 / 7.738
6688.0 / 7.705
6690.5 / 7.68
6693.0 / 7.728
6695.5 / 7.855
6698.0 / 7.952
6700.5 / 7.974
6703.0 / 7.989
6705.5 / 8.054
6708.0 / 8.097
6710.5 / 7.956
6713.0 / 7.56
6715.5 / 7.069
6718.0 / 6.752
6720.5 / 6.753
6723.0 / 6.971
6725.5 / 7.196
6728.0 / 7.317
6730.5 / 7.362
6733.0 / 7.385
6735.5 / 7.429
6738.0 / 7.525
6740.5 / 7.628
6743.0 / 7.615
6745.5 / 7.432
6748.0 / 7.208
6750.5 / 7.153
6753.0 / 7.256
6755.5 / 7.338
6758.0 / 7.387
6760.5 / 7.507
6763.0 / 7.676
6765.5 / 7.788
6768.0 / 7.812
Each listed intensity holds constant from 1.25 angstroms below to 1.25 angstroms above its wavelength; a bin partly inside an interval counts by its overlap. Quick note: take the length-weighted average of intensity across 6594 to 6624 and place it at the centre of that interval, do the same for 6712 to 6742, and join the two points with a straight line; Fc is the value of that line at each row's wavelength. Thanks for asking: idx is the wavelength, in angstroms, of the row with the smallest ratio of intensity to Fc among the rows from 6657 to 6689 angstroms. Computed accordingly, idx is 6658.0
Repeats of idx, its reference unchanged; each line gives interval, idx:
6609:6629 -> 6628.0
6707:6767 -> 6718.0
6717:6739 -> 6718.0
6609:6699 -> 6655.5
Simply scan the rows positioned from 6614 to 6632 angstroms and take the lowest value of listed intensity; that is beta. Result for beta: 9.516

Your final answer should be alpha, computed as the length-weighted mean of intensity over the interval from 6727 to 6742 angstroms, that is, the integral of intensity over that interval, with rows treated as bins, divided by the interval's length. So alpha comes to 7.4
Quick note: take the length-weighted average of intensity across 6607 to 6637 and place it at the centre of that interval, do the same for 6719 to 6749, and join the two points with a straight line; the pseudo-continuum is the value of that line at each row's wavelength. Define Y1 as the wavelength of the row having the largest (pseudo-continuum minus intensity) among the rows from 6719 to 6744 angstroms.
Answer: 6720.5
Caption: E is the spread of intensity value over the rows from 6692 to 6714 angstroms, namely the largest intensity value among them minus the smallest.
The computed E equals 0.5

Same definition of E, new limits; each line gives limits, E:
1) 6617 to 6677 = 2.5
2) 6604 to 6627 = 1.1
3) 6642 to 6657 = 1.4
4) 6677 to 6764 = 1.8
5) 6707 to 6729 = 1.3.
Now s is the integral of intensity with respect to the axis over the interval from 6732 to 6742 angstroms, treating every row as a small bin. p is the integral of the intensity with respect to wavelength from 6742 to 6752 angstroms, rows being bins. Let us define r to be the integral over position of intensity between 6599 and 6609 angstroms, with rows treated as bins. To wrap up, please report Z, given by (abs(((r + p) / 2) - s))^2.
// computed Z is 239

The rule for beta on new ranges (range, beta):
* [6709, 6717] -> 7.069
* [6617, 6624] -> 9.936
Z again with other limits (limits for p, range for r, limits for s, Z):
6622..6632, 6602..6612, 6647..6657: 248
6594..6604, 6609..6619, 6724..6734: 1202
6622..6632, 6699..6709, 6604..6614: 333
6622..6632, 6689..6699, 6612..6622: 344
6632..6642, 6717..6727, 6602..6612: 626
